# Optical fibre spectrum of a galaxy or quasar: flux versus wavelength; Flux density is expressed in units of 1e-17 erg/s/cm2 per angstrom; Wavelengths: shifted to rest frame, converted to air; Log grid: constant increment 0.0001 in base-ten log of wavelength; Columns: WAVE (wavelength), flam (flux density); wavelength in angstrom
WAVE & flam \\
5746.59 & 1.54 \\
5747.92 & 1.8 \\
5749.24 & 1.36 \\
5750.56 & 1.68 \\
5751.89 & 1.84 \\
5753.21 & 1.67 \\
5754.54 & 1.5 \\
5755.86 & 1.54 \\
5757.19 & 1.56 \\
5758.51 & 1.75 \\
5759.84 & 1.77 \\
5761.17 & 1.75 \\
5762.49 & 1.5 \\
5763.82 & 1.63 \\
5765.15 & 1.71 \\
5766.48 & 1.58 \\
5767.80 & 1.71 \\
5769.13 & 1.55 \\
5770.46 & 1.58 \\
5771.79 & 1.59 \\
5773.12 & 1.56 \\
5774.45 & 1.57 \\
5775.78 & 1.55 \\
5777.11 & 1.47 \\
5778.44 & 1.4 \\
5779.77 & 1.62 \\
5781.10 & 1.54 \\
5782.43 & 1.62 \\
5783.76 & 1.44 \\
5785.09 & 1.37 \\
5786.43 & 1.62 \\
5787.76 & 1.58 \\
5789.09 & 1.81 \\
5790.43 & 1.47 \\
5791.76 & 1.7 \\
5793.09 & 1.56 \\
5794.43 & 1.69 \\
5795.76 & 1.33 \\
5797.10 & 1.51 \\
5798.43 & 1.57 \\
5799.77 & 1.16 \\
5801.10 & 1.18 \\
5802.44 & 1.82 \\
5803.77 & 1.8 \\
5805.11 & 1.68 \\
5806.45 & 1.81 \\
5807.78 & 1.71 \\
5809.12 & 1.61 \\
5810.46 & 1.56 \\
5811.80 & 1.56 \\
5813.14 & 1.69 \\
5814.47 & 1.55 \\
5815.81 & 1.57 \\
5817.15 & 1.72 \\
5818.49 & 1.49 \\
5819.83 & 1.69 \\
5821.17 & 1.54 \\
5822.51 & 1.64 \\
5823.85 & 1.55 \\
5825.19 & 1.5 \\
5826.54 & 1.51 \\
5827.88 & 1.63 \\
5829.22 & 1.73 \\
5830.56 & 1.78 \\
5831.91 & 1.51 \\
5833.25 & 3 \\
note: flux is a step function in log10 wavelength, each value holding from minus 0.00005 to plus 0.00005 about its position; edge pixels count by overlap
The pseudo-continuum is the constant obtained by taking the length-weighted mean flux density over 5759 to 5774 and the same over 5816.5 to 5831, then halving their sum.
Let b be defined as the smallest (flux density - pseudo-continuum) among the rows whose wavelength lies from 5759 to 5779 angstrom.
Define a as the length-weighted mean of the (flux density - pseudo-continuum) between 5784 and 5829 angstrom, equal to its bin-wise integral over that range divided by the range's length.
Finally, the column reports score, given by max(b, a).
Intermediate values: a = -0.040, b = -0.22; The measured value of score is -0.040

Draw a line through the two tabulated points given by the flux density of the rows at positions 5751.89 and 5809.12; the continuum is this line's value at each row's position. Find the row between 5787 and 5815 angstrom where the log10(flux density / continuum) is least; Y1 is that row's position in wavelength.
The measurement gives 5799.77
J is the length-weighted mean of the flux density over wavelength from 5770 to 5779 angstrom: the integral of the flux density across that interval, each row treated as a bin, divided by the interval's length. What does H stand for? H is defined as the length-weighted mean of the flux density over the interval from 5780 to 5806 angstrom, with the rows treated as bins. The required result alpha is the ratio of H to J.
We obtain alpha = 1.01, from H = 1.55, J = 1.53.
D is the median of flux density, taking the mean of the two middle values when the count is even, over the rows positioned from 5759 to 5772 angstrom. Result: 1.61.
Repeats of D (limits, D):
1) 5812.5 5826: 1.56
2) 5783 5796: 1.57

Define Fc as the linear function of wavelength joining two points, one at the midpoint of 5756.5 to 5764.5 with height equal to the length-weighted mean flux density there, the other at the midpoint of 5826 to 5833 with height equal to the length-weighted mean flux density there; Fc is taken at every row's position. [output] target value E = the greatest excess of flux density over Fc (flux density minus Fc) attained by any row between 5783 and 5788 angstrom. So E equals -0.06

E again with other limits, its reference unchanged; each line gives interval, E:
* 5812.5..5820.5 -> 0.01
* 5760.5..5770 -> 0.09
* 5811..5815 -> -0.01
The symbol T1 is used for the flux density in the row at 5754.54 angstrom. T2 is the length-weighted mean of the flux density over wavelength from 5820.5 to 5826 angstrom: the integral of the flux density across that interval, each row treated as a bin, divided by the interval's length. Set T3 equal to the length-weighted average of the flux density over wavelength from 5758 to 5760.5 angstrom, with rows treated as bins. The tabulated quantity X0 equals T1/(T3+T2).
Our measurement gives 0.45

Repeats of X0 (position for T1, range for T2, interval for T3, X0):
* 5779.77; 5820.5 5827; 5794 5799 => 0.53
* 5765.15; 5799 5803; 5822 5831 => 0.57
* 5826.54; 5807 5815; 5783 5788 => 0.48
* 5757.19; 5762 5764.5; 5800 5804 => 0.50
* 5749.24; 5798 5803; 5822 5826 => 0.46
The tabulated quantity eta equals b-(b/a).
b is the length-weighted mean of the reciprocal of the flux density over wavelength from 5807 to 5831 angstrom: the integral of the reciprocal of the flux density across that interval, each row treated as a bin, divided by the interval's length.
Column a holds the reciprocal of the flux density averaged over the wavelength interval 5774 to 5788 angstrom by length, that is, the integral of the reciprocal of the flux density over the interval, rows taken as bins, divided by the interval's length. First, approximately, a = 0.659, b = 0.622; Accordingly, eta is -0.322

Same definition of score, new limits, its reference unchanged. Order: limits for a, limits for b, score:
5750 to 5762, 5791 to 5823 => 0.049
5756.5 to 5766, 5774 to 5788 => 0.043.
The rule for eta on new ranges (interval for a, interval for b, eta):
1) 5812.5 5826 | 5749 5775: -0.364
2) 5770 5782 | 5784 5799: -0.349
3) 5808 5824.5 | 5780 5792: -0.383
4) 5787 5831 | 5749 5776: -0.358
